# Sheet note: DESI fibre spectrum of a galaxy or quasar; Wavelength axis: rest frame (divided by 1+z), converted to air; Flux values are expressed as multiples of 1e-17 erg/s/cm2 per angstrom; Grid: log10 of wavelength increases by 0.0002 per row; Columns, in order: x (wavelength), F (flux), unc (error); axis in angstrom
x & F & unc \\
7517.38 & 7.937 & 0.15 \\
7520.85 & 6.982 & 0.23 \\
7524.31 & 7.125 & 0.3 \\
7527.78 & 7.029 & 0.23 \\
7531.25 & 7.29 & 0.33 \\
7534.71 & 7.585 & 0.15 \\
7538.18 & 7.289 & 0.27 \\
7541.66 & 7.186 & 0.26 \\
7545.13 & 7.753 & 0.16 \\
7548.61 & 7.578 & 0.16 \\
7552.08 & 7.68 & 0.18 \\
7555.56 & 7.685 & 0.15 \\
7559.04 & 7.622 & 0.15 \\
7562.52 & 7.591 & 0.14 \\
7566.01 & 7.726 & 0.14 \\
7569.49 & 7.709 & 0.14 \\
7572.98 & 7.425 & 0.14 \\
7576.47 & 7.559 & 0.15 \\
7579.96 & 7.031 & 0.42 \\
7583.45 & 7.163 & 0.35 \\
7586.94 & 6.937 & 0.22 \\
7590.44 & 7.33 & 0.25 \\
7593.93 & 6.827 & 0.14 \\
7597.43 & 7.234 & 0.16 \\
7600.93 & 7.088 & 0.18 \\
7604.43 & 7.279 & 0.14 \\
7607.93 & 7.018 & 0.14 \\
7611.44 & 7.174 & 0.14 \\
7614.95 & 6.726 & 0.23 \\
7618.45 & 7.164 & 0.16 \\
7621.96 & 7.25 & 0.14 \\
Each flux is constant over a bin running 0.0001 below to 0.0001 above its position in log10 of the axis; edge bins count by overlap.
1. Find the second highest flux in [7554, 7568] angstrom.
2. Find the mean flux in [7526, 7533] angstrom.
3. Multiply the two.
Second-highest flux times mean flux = 55.0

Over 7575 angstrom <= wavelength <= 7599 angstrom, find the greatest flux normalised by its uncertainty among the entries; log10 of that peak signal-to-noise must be 1.70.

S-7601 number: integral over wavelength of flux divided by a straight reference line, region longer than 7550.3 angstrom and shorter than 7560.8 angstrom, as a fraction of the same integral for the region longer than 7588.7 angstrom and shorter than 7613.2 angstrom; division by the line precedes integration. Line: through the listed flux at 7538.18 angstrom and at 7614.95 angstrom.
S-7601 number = 0.4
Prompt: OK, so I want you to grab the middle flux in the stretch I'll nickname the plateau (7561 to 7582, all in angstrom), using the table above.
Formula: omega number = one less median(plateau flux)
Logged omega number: -6.6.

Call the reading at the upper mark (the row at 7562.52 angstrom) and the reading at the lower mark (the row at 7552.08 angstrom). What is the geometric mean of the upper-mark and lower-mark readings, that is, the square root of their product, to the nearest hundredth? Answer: 7.64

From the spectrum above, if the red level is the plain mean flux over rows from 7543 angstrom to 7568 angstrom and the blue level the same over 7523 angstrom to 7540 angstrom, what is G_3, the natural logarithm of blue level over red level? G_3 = -0.05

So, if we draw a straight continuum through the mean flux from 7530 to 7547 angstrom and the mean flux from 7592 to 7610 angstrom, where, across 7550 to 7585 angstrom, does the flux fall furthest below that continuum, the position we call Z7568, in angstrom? 7579.96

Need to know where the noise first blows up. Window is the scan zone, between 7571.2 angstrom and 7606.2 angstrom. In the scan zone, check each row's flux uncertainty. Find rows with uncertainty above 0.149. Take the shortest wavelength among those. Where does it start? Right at 7576.47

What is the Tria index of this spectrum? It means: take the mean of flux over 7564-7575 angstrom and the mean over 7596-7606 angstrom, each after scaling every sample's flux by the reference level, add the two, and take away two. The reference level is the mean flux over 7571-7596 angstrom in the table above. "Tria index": 0.06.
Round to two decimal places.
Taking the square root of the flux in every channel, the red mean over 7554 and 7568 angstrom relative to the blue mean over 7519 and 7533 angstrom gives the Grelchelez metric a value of 1.04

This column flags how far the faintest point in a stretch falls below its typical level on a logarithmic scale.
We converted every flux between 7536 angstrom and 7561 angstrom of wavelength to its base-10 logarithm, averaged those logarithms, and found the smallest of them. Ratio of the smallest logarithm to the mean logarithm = 0.976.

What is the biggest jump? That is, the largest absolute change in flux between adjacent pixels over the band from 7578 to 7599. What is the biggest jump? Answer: 0.50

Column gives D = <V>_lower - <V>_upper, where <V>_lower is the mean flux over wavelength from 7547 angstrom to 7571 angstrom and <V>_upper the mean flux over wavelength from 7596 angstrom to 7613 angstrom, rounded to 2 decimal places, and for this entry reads 0.50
